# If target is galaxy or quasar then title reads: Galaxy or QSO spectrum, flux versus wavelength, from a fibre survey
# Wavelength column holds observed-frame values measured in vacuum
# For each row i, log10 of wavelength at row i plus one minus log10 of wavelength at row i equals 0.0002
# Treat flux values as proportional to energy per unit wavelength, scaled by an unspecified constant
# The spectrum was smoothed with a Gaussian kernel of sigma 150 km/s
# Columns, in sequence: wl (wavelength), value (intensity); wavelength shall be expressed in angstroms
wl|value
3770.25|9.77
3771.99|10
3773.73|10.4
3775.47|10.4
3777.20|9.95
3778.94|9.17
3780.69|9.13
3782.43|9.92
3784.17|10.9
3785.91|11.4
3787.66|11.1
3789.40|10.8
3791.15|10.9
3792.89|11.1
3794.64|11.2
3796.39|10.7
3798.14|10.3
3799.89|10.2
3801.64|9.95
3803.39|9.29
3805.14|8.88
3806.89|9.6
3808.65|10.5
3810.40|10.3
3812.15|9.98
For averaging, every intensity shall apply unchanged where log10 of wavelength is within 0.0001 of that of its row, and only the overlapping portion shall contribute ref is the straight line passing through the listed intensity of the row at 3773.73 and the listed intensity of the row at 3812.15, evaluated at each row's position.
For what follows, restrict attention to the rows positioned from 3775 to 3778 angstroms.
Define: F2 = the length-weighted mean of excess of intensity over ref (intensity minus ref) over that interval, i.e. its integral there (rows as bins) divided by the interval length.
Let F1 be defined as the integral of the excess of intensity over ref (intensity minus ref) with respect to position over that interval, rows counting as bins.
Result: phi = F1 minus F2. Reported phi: -0.44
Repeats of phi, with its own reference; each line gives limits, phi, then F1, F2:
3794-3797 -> 1.58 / 2.4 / 0.79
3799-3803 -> -0.36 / -0.5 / -0.12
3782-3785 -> 0.36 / 0.5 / 0.18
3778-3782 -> -3.24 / -4.3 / -1.08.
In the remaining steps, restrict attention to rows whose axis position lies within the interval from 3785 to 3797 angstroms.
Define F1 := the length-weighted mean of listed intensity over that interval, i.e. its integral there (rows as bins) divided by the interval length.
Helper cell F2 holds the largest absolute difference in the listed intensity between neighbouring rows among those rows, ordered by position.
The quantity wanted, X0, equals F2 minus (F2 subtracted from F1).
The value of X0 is -10.0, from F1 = 11.0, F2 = 0.50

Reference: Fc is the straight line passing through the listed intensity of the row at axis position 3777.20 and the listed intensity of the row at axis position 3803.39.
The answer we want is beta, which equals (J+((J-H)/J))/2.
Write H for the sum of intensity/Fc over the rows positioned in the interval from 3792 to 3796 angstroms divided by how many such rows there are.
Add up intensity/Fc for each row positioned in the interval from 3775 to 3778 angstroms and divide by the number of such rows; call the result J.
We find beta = 0.44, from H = 1.17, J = 1.02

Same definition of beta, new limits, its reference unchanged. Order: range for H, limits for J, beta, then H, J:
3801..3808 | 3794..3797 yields 0.64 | 1.02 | 1.15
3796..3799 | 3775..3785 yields 0.45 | 1.11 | 1.00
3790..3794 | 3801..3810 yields 0.47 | 1.15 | 1.04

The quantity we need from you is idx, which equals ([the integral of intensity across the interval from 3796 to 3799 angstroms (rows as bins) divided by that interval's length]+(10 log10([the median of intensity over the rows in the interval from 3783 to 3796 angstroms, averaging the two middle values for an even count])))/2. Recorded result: 10.5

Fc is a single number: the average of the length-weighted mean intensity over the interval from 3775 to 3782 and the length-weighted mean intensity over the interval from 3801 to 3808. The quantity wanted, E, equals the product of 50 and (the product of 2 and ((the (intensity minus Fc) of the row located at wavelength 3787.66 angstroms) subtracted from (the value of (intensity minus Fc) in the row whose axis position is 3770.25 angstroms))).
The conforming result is -133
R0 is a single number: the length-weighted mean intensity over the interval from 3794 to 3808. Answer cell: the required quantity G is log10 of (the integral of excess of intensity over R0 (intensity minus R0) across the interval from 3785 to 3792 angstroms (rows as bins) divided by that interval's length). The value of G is 0.0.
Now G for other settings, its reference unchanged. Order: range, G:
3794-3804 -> -0.6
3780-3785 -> -2.1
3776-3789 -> -0.6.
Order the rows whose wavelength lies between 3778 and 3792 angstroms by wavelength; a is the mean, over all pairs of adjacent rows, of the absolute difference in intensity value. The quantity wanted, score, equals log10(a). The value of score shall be -0.37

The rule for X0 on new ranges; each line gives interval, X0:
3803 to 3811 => -7.9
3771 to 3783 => -8.3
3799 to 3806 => -8.3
